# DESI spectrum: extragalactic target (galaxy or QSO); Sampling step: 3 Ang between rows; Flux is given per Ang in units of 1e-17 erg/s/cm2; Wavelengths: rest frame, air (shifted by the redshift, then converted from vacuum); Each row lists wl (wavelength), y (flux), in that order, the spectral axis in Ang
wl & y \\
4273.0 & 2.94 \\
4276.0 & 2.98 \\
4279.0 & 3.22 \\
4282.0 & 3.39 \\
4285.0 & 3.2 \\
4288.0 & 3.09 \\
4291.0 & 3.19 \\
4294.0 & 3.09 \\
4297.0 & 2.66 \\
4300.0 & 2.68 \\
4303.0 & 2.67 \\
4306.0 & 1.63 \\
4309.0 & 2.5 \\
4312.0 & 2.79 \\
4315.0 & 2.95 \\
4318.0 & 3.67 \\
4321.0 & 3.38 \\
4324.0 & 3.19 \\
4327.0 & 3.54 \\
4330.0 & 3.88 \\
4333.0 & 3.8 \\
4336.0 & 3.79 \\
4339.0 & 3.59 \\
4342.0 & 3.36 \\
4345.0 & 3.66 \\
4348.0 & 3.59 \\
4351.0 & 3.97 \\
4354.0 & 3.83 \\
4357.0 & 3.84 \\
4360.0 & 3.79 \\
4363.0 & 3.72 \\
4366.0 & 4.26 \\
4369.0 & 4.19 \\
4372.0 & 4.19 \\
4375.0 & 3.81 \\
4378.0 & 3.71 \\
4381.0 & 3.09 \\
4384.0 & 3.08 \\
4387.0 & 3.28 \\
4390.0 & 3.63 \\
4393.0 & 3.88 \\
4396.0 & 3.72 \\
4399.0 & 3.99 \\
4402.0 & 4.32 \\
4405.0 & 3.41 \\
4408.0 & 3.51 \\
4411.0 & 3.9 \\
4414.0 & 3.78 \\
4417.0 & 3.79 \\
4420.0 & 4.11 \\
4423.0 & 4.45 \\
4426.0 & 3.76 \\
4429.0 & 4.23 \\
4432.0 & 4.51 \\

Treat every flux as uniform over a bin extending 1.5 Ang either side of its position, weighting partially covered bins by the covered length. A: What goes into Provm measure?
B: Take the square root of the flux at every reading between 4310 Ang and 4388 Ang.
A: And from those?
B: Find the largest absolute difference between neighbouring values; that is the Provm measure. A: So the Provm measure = 0.20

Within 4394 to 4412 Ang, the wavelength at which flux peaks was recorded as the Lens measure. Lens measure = 4402.0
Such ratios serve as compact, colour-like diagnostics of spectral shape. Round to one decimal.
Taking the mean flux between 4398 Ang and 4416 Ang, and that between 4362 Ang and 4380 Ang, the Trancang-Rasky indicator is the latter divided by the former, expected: 1.0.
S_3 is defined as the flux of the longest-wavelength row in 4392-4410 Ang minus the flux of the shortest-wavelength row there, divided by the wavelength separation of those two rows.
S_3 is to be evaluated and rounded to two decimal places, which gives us -0.02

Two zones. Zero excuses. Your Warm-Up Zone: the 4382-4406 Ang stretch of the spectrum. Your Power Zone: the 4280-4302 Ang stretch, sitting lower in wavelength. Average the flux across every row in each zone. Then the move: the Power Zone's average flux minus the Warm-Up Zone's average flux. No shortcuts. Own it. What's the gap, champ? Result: -0.62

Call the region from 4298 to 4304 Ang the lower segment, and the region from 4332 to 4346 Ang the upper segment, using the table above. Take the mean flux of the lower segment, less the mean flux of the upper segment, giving -1.0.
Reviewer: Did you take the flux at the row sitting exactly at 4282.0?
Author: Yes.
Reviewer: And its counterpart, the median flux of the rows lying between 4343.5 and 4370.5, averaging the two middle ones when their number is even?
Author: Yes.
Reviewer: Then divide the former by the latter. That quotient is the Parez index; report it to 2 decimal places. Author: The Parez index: 0.89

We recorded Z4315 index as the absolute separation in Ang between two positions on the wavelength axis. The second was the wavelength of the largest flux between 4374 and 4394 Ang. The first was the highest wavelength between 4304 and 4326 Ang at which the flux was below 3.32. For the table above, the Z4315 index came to 69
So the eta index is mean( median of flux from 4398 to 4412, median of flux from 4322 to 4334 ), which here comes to 3.8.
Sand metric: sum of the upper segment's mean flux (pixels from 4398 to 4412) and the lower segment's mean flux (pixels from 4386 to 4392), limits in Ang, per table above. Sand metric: 7.3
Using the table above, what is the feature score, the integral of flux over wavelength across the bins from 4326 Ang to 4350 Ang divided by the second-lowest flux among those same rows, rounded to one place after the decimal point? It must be 24.8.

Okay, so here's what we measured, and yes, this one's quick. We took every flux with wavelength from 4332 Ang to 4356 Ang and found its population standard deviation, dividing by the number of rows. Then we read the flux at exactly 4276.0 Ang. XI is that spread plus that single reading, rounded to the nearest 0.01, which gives 3.16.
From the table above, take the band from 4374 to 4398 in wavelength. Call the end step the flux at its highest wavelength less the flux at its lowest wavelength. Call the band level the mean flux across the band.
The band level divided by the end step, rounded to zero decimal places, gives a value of -39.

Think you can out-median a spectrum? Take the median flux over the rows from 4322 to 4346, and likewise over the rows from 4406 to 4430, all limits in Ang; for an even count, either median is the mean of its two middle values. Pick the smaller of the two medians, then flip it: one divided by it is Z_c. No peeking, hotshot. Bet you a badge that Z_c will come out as 0.276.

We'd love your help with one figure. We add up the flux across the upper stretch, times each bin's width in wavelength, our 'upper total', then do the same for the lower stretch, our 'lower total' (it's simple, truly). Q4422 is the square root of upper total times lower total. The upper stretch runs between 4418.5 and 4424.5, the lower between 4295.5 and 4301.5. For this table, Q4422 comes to 20.3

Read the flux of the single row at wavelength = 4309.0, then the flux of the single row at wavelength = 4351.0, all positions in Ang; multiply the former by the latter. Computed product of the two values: 9.9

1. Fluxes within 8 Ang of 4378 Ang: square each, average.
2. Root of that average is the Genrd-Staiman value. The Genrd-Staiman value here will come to 3.60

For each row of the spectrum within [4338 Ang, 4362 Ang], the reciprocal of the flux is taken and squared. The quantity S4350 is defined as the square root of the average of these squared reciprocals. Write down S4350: 0.27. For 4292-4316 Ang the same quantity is 0.40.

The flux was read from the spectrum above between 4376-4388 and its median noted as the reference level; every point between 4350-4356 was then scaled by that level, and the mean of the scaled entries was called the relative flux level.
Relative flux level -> 1.22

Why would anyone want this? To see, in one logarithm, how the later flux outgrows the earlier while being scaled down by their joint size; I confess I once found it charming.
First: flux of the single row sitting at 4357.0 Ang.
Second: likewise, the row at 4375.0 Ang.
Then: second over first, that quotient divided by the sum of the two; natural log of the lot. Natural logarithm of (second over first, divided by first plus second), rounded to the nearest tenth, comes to -2.0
